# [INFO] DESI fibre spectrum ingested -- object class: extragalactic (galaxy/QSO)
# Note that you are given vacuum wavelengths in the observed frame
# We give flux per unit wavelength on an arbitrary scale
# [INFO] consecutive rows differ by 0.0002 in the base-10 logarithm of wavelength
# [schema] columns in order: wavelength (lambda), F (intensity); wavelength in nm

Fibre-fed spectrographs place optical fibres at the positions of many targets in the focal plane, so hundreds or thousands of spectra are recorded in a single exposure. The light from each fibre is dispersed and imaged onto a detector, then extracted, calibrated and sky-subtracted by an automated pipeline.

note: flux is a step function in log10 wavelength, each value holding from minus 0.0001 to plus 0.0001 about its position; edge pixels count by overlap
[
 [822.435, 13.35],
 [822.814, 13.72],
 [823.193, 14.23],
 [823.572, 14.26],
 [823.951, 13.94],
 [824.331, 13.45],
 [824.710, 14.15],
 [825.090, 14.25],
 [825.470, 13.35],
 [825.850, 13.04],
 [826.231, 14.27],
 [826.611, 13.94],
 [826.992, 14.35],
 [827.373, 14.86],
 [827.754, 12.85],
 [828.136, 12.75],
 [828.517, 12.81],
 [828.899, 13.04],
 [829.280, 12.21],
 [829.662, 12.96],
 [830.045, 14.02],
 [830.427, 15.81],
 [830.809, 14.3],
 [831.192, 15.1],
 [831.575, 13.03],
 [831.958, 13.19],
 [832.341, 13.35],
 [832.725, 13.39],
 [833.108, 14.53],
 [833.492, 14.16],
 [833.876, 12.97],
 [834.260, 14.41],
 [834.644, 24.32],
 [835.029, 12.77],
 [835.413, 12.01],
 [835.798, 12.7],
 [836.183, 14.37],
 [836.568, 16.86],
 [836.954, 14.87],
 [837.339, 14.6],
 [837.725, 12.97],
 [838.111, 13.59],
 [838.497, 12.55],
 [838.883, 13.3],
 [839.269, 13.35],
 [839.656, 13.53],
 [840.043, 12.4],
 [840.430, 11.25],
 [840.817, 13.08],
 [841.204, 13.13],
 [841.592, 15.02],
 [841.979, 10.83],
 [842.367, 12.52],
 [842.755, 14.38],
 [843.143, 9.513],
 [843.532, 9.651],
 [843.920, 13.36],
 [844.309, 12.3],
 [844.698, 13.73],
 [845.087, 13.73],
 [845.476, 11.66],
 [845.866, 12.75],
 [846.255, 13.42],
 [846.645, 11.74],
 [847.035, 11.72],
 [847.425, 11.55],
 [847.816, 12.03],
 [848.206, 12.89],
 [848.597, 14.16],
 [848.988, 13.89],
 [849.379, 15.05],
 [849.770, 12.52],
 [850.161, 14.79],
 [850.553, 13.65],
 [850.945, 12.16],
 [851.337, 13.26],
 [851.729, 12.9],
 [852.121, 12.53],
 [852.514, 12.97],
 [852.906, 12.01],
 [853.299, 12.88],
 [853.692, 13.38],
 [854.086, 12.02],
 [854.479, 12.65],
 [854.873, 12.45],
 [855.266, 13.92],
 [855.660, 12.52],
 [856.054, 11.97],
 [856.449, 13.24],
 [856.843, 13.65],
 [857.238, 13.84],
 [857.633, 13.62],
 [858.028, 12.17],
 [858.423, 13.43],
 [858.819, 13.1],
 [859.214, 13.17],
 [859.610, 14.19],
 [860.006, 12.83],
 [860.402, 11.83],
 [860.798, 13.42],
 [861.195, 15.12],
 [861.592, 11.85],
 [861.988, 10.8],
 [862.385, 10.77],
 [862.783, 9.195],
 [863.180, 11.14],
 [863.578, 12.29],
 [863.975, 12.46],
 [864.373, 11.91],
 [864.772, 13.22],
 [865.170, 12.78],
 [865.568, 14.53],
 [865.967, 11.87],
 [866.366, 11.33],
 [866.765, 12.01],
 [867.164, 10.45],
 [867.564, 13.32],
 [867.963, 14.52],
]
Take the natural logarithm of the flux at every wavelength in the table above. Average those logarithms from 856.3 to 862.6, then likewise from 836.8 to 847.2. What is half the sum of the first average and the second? 2.55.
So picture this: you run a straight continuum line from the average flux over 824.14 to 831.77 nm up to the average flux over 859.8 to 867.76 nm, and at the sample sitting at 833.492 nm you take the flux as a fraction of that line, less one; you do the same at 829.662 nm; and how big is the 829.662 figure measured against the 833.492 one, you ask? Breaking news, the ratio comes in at -1.01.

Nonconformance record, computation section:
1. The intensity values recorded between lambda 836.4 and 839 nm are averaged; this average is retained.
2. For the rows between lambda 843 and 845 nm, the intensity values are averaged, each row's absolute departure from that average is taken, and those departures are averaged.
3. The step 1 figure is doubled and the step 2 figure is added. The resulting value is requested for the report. 29.9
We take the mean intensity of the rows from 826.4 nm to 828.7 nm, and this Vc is 13.6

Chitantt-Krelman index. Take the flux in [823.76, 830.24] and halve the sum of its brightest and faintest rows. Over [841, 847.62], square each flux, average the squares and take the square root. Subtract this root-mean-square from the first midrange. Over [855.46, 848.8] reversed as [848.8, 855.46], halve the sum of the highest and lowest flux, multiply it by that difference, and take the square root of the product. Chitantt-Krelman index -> 3.74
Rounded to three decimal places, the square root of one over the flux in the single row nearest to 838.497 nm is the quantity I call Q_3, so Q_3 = 0.282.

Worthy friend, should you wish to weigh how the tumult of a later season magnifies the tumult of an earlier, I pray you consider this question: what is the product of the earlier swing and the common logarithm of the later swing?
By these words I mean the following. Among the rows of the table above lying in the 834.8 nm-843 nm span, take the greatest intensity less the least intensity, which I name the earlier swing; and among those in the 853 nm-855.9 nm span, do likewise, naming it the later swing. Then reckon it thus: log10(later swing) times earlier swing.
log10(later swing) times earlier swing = 1.7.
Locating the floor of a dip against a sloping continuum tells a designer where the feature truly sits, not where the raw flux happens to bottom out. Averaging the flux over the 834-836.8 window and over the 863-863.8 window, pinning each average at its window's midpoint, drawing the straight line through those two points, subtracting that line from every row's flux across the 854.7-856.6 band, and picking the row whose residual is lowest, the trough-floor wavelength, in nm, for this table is 856.054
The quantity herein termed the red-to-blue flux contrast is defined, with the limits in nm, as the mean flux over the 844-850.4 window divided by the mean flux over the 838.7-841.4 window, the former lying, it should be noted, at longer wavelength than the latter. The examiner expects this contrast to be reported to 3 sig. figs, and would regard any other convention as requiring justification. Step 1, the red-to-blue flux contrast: 1.01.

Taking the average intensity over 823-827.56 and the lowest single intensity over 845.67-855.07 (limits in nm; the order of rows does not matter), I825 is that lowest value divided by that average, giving 0.82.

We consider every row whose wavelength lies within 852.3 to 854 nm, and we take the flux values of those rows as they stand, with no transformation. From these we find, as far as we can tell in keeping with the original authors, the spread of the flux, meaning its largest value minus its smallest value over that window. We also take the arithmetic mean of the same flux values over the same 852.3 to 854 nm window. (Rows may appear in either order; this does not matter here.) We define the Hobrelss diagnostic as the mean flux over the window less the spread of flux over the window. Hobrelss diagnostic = 11.4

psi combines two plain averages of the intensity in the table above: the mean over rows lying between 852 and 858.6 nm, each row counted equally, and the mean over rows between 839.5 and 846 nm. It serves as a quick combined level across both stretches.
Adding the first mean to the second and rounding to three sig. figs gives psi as 25.4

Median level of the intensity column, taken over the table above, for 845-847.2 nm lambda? 12.2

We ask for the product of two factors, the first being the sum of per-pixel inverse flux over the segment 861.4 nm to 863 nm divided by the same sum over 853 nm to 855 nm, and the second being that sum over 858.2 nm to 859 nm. 0.14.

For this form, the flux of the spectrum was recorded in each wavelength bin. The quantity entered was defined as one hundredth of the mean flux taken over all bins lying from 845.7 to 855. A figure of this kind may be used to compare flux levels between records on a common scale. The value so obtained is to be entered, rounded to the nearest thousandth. 0.129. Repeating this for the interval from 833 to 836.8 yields 0.149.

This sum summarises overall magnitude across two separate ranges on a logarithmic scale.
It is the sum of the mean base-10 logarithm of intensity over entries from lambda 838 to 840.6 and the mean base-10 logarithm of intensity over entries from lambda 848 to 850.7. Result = 2.25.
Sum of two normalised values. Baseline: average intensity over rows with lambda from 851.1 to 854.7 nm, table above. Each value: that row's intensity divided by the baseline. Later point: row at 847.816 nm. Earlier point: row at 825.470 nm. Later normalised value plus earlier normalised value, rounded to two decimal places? 1.99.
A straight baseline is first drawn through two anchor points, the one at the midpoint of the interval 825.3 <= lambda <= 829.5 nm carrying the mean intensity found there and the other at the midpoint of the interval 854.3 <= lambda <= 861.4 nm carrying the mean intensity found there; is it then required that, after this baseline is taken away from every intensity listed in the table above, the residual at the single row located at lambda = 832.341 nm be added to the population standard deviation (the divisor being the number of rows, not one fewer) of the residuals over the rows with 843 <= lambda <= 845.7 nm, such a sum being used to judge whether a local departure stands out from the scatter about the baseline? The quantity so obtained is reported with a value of 1.7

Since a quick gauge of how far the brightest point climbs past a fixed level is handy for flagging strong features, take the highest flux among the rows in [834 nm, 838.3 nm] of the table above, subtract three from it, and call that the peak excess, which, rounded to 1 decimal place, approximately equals 21.3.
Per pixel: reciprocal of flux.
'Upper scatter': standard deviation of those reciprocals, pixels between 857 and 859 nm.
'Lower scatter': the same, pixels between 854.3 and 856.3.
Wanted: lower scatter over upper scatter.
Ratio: 1.11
